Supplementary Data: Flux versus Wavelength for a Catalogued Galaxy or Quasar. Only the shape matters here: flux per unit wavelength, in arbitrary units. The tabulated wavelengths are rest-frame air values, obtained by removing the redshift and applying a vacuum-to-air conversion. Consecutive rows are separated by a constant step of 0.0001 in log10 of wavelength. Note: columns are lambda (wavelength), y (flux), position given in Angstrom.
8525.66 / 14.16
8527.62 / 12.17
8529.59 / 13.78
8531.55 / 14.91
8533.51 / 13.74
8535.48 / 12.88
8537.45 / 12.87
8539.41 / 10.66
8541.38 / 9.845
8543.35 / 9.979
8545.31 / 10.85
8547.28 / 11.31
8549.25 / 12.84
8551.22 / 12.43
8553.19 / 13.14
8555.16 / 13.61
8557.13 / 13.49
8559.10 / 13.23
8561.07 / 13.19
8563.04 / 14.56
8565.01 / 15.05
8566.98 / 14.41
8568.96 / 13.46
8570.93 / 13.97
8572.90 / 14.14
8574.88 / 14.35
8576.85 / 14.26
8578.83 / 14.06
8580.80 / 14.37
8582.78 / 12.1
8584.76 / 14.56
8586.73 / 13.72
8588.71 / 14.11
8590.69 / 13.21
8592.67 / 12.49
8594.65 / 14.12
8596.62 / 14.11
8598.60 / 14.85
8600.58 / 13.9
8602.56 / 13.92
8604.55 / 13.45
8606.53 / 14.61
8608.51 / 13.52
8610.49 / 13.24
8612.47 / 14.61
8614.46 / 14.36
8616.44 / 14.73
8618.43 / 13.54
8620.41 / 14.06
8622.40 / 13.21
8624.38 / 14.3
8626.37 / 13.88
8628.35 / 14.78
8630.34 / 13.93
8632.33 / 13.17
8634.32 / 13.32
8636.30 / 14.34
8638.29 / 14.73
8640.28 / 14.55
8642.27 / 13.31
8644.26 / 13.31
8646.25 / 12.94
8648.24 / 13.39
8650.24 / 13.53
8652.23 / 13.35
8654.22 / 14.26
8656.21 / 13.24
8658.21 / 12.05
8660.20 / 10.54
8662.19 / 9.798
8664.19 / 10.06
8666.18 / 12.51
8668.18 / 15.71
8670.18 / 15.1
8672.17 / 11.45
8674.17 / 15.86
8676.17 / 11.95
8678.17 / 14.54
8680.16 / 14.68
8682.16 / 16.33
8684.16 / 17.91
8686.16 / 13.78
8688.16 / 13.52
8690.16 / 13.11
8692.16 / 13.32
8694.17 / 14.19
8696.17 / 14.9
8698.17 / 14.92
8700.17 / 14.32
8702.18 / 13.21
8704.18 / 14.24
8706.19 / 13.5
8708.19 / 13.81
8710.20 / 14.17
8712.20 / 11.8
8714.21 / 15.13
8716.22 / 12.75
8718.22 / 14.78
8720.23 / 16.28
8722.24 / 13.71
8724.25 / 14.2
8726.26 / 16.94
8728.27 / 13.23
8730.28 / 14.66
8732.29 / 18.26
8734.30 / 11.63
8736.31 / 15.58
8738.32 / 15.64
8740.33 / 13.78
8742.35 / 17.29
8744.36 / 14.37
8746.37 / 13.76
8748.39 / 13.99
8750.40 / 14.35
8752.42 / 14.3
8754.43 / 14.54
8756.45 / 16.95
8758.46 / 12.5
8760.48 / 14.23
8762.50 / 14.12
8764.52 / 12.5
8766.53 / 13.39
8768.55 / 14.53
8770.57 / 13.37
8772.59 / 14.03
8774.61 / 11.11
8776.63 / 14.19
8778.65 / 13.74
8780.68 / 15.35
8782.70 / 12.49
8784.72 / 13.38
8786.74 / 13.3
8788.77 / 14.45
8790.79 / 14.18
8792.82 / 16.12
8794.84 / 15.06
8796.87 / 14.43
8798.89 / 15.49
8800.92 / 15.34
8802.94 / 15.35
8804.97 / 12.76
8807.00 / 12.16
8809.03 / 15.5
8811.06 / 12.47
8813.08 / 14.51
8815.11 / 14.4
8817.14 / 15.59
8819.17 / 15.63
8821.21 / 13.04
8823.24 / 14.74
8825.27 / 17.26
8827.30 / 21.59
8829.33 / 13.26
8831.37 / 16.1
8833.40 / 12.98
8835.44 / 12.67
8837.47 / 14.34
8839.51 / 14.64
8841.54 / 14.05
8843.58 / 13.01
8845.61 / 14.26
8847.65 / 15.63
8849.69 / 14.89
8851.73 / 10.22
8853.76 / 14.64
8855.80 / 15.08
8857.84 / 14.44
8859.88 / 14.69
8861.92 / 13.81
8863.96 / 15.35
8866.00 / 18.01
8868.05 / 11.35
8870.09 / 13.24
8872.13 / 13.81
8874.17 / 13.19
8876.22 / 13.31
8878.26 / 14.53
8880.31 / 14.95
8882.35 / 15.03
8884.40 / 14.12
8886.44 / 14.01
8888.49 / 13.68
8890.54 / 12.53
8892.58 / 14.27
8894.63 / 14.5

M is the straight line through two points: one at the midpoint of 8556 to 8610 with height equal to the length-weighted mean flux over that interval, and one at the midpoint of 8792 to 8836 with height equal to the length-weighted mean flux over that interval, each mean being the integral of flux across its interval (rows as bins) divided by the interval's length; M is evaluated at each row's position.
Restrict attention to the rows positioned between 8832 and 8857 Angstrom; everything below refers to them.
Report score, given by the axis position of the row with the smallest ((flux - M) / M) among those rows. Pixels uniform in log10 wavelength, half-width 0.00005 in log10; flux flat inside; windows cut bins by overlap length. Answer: 8851.73 Angstrom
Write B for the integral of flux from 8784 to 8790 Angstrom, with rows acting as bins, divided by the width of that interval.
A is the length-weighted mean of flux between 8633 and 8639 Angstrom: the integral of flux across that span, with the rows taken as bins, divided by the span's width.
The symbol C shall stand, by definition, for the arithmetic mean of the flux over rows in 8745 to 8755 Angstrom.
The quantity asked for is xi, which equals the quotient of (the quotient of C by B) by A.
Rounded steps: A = 14.06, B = 13.7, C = 14.2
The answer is 0.073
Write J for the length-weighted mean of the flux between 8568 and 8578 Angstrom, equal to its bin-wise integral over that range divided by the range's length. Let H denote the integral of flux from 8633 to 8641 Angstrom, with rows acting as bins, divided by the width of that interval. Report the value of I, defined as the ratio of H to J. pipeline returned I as 1.01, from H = 14.2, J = 14.0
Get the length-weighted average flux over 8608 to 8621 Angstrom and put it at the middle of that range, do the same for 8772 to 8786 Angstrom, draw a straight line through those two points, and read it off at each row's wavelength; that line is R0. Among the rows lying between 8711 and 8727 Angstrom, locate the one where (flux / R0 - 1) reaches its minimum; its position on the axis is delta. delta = 8712.20 Angstrom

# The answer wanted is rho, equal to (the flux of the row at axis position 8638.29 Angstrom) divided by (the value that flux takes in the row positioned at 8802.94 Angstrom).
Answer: 0.96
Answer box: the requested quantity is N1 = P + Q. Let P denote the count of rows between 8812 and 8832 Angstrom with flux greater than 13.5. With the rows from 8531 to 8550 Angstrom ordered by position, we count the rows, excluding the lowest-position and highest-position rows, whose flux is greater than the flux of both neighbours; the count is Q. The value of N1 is 8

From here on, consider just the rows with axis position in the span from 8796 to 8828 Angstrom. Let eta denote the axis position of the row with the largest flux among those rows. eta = 8827.30 Angstrom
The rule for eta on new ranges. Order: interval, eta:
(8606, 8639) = 8628.35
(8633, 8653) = 8638.29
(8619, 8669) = 8668.18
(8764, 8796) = 8792.82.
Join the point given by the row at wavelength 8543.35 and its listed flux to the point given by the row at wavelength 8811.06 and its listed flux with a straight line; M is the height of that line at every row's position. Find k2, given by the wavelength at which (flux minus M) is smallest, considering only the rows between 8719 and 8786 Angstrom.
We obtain 8774.61 Angstrom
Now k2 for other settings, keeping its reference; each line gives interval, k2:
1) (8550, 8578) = 8551.22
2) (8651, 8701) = 8662.19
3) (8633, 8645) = 8644.26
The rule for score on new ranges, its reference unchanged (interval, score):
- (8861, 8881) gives 8868.05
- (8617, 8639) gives 8632.33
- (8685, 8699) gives 8690.16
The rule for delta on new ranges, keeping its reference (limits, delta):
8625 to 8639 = 8632.33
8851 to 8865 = 8851.73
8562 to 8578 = 8568.96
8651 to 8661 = 8660.20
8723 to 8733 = 8728.27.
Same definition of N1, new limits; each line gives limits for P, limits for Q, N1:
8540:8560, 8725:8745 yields 4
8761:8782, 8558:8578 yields 8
